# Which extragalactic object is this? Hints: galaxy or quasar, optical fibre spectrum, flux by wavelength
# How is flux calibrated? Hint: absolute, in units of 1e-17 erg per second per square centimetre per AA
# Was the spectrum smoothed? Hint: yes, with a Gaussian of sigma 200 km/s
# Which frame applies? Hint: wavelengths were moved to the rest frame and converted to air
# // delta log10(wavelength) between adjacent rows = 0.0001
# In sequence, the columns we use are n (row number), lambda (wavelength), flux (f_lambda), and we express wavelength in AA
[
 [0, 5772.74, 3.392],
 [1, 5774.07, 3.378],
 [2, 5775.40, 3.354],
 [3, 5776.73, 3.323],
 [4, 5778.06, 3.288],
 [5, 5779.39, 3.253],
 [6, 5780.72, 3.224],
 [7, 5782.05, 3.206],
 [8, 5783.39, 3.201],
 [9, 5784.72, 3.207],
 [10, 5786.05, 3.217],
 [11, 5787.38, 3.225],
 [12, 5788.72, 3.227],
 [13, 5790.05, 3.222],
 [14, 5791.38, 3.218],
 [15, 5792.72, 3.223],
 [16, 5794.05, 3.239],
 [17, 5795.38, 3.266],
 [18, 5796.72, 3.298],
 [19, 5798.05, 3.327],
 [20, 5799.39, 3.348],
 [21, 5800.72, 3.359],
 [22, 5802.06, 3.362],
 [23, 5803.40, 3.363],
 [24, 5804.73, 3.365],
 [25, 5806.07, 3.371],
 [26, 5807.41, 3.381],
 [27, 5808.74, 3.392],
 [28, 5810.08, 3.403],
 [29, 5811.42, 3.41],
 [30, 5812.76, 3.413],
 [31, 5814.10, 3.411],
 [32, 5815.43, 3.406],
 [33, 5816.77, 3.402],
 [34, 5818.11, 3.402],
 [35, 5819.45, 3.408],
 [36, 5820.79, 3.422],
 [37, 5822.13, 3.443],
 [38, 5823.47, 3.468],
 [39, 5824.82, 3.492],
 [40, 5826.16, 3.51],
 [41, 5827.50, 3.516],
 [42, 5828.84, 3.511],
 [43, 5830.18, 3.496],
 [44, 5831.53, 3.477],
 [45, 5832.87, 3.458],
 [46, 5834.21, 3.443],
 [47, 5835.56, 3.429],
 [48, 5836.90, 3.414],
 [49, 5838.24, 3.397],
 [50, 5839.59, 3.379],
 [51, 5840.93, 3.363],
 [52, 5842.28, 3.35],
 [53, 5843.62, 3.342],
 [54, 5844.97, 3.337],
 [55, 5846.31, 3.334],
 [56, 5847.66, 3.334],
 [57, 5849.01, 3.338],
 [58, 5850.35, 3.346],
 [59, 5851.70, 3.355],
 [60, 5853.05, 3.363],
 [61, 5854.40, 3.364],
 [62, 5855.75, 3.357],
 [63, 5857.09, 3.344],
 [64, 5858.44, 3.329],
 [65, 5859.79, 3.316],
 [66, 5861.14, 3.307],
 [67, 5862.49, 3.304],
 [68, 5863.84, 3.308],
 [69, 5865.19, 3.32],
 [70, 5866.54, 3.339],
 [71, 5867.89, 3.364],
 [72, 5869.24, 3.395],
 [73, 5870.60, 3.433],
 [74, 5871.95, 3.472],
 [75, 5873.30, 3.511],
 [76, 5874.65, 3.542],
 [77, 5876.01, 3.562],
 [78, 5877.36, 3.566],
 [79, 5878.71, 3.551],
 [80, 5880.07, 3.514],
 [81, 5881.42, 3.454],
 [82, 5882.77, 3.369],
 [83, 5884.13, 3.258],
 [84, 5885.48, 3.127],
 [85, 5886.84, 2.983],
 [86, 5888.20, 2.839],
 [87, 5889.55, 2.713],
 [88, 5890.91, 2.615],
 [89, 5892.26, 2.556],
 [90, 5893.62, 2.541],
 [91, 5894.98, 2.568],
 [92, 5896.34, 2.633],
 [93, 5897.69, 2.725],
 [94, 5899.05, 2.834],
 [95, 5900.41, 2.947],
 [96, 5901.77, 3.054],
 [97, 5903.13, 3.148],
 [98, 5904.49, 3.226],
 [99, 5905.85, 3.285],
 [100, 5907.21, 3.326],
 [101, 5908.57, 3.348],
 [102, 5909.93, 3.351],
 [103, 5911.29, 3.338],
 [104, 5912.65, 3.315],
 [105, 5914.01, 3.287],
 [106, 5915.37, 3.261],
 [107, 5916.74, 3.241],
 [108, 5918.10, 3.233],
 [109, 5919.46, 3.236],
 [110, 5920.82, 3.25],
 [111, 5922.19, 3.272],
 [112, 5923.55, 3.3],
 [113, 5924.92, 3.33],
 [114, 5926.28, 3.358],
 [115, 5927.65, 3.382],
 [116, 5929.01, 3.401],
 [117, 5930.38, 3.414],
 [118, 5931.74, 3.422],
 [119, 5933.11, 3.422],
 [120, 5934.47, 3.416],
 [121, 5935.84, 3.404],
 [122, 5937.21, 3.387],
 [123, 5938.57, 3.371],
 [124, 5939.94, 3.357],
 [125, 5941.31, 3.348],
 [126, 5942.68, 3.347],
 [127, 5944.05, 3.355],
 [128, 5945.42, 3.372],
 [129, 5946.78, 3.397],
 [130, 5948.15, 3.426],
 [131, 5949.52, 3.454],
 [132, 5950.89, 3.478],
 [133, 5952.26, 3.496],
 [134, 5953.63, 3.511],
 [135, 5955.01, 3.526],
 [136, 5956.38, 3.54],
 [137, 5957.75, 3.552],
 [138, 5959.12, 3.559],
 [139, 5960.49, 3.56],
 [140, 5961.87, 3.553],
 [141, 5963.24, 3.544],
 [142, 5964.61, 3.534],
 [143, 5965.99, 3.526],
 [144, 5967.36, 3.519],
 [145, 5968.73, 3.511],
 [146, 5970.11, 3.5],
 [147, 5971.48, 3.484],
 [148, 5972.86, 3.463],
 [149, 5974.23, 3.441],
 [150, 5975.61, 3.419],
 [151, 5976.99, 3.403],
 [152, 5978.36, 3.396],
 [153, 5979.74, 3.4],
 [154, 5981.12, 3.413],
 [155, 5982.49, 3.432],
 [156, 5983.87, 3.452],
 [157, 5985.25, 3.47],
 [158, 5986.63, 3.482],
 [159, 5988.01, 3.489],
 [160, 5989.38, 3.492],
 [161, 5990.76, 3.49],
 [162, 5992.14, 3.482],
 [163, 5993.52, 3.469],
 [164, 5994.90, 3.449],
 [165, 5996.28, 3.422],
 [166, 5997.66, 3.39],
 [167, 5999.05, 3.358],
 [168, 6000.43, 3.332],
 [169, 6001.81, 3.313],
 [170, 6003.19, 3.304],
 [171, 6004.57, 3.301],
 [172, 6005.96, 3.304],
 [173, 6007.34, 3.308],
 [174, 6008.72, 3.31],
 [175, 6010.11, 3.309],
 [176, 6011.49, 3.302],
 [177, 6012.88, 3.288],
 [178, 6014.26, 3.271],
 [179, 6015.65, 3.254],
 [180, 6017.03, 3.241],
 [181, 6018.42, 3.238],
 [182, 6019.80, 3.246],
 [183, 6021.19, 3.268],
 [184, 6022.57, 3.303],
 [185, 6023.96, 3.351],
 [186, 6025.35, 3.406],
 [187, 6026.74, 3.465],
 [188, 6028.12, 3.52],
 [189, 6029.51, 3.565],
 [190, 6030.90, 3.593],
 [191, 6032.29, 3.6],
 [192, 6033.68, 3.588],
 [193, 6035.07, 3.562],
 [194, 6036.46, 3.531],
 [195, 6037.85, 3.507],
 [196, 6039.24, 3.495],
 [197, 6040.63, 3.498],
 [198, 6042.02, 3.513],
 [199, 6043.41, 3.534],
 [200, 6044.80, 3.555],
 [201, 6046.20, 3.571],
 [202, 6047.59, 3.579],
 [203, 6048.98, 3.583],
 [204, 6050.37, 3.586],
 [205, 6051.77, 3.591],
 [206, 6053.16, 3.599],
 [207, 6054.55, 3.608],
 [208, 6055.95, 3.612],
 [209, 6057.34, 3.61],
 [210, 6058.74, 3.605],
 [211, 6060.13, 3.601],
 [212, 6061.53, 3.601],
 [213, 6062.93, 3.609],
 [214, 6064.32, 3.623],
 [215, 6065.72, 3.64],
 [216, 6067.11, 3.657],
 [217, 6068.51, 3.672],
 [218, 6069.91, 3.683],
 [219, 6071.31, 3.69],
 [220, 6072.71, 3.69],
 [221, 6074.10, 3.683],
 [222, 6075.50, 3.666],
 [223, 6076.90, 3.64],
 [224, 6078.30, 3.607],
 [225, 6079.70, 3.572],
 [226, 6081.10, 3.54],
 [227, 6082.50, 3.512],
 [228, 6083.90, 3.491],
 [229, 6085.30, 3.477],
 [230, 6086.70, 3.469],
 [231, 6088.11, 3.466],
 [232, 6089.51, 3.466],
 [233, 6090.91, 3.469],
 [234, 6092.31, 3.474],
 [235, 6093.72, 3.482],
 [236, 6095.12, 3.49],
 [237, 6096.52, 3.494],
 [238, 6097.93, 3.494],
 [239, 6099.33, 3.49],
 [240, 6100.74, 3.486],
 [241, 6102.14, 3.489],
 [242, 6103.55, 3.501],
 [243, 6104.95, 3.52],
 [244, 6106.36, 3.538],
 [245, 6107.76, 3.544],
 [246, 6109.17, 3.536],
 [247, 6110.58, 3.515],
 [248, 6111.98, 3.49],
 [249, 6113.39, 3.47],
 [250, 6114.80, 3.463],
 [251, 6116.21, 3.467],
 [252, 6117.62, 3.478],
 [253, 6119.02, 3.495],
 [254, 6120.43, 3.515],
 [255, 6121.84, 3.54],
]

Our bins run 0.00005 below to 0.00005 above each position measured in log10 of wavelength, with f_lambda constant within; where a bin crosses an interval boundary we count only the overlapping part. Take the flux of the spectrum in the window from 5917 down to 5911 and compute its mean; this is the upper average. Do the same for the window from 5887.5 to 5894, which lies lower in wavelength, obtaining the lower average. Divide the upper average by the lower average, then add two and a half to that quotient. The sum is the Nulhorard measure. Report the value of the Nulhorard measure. 3.74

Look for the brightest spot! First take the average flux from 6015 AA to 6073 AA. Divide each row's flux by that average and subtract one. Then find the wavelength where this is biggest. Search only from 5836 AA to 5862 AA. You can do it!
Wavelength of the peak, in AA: 5836.90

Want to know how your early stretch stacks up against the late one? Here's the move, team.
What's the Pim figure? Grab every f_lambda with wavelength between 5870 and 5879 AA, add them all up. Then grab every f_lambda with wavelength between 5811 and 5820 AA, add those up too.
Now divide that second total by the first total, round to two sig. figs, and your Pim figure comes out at 0.97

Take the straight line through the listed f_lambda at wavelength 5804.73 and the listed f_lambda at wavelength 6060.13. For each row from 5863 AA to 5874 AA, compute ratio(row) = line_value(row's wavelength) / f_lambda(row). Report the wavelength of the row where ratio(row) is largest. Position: 5863.84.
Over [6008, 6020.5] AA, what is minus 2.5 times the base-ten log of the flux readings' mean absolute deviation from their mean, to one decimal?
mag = 4.0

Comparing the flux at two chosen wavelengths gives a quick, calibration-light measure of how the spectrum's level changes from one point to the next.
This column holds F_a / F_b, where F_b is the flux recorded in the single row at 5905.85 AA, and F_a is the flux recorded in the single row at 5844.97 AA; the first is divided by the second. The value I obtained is 1.02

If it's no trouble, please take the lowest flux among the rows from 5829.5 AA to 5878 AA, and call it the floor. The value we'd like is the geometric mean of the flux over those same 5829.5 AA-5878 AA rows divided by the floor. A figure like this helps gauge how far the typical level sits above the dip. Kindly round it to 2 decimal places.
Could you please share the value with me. 1.03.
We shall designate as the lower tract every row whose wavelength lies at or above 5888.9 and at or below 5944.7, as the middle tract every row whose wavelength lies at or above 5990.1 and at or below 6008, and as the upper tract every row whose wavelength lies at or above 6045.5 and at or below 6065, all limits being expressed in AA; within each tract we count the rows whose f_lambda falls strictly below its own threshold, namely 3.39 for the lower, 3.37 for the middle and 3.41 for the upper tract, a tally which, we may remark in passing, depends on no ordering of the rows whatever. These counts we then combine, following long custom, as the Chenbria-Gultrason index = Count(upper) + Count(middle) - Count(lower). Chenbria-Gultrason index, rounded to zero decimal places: -28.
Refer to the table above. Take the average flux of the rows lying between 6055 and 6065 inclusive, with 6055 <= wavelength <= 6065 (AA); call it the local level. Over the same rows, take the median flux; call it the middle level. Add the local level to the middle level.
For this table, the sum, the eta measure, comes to 7.2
